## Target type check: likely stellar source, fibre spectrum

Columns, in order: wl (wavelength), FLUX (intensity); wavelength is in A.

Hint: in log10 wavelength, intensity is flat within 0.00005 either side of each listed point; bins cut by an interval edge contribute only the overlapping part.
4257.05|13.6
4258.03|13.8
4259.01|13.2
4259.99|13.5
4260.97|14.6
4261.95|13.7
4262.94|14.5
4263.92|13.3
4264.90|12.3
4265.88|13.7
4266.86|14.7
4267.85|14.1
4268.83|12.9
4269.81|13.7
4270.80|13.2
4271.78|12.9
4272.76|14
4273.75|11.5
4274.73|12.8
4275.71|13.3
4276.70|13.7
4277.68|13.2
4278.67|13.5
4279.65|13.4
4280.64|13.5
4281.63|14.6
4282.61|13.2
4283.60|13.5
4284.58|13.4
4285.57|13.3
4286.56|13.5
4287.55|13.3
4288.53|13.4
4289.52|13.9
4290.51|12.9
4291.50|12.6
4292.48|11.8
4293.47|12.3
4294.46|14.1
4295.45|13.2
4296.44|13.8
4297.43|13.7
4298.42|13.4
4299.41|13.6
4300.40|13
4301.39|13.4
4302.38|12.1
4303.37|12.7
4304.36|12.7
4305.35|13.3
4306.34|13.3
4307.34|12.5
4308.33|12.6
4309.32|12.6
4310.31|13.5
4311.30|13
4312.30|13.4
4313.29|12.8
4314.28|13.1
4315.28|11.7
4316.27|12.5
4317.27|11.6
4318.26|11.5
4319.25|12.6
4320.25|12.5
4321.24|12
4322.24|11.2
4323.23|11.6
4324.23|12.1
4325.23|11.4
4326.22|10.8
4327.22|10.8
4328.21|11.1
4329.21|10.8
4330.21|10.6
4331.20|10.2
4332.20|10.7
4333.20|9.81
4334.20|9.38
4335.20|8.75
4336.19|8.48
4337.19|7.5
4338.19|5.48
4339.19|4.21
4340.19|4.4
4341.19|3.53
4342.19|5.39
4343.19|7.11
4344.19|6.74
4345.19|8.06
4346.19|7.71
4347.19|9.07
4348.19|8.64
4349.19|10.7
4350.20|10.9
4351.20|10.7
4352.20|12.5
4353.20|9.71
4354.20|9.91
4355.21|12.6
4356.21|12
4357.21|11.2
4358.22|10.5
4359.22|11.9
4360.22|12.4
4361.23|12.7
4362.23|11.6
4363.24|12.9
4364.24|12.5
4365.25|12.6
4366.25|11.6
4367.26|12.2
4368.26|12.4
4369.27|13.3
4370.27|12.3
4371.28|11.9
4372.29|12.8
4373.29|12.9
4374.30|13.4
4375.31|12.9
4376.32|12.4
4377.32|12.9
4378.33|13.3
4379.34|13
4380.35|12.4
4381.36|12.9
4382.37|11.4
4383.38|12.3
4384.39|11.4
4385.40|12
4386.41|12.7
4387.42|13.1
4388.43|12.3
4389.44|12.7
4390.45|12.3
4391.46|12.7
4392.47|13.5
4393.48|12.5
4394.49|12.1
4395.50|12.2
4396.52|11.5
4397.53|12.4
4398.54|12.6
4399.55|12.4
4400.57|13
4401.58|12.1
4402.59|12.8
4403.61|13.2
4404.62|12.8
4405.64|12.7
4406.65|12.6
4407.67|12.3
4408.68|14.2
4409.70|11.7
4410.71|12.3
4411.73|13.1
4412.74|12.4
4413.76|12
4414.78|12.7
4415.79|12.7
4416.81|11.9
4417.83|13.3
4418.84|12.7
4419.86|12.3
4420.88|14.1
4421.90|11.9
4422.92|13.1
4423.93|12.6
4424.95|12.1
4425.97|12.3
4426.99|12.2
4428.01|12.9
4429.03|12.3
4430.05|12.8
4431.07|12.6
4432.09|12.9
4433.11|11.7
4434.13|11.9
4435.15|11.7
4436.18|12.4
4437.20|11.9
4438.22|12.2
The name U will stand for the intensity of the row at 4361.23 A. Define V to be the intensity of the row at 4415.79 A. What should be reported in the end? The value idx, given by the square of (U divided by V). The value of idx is 1.00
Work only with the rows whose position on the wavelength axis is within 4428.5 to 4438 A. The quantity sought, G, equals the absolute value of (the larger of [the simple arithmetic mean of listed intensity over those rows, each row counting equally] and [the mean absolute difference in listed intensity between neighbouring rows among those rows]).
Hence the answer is 12.2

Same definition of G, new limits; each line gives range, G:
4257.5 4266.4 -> 13.6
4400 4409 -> 12.9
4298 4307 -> 13.1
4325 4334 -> 10.7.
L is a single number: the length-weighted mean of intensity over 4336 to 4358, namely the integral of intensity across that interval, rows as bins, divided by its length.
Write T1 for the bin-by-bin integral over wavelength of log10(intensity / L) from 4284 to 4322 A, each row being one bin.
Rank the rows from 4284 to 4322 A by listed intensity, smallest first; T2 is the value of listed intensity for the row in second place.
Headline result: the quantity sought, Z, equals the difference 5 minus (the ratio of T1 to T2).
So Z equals 4.41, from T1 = 6.9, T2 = 11.6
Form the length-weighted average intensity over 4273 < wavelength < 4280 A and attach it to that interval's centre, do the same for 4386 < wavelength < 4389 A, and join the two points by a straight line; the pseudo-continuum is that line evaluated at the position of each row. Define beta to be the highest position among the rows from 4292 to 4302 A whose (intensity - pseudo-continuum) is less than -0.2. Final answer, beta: 4293.47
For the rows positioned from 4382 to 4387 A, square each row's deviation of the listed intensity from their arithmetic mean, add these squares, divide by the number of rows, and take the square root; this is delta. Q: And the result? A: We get 0.5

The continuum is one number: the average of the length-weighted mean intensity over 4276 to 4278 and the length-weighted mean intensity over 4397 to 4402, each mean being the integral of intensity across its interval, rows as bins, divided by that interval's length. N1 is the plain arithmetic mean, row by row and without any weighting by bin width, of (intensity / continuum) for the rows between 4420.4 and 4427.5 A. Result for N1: 0.97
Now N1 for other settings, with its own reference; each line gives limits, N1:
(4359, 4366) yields 0.95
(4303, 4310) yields 0.99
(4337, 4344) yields 0.41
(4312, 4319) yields 0.95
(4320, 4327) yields 0.90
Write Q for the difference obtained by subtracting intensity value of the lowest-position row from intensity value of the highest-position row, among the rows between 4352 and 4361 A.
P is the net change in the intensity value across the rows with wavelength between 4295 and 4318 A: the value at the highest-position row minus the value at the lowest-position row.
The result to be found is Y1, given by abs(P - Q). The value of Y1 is 1.5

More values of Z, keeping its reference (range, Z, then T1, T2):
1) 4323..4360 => 4.79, 0.9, 4.21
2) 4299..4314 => 4.78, 2.7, 12.5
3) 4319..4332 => 4.85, 1.6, 10.6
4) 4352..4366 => 4.80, 2.0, 9.91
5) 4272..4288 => 4.76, 3.1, 12.8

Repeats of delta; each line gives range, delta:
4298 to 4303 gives 0.5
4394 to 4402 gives 0.4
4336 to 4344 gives 1.6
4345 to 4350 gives 1.0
